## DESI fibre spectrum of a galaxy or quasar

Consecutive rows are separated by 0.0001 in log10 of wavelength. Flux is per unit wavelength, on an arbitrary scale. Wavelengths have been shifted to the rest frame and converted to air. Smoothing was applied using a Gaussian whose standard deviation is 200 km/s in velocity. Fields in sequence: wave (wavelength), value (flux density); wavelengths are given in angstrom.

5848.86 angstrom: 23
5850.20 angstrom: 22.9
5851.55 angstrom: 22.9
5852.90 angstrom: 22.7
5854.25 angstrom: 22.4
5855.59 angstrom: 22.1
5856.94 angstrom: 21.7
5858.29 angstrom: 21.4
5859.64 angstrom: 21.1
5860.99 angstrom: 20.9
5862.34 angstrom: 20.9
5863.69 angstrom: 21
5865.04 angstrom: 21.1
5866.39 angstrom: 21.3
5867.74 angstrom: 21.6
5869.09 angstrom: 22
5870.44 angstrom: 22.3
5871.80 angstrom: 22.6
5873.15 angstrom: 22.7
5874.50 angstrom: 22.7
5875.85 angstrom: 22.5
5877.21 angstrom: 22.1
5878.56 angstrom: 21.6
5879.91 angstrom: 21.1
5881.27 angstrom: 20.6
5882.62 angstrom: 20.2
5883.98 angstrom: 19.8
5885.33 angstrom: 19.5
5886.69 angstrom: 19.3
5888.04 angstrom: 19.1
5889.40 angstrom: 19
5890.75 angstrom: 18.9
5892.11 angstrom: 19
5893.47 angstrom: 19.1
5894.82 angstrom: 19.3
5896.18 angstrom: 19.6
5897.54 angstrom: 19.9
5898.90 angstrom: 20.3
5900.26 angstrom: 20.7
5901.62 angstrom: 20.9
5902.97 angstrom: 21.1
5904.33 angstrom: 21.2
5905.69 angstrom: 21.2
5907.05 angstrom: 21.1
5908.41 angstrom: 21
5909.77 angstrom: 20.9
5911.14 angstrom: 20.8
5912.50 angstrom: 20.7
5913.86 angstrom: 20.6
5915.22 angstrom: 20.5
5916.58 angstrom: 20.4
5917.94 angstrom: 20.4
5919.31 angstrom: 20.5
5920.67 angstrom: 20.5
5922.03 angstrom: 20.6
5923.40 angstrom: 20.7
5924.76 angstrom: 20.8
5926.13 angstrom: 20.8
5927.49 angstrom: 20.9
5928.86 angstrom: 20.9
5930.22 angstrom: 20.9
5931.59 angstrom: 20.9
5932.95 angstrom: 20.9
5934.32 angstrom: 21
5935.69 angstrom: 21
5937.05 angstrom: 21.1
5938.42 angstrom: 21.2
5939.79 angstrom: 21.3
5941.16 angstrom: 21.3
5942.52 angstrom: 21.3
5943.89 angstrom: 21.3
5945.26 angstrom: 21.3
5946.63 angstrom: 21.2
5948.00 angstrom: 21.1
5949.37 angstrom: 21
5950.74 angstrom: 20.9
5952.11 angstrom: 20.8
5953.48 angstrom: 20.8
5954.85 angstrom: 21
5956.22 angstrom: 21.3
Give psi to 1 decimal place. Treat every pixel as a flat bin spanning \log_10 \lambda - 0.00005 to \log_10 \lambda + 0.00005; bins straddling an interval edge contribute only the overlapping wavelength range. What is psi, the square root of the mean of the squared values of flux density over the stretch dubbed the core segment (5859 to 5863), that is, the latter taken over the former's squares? 21.0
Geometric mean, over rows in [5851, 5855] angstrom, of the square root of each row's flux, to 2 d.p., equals 4.76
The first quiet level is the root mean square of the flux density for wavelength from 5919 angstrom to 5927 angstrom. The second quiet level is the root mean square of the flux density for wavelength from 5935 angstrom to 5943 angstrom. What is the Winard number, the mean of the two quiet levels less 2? 18.9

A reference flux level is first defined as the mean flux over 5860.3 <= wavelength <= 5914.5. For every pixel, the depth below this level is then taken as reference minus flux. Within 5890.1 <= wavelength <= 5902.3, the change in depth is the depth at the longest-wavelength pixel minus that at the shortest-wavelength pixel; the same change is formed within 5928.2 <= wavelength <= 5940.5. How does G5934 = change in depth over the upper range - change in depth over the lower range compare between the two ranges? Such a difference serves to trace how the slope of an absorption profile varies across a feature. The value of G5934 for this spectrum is 1.6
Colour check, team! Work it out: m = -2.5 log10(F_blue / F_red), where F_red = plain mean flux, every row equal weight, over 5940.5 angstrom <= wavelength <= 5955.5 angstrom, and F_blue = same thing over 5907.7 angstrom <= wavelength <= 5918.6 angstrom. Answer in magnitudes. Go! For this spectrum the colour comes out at 0.022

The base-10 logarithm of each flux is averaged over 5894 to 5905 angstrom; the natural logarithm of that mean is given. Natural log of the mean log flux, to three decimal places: 0.269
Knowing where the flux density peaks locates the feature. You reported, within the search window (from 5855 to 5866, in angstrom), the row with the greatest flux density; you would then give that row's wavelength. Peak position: 5855.59 angstrom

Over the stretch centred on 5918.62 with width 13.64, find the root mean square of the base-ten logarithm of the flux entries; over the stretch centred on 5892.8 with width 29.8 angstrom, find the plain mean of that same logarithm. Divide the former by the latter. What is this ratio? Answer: 1.01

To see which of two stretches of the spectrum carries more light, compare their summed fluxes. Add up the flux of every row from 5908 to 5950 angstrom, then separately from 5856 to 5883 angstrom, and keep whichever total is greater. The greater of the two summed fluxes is 648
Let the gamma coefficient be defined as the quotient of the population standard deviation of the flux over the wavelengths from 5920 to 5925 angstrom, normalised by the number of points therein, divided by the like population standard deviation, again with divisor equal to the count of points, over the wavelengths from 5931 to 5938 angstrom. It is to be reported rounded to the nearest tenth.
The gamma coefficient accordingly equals 1.5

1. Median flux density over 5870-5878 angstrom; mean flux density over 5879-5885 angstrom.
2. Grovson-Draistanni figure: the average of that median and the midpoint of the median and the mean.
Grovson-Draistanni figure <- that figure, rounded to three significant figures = 22.0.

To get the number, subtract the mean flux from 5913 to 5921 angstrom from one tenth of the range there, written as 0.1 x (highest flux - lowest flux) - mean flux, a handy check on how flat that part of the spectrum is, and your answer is -20.5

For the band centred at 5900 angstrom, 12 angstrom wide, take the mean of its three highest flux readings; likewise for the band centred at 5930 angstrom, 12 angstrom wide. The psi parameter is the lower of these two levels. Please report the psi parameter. 21.0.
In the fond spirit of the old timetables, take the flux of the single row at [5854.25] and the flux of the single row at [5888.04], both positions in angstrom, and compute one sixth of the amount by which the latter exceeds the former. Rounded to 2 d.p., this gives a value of -0.55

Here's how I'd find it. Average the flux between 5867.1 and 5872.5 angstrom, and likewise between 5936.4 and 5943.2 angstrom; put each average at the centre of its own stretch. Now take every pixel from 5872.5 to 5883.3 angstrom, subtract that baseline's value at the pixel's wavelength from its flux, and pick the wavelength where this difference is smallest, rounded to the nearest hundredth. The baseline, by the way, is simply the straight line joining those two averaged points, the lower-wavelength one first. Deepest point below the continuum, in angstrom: 5882.62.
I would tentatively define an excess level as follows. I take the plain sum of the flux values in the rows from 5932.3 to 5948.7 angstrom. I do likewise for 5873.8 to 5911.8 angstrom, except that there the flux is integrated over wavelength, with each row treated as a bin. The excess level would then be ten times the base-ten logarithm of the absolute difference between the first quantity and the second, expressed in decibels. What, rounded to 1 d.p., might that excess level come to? 27.2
